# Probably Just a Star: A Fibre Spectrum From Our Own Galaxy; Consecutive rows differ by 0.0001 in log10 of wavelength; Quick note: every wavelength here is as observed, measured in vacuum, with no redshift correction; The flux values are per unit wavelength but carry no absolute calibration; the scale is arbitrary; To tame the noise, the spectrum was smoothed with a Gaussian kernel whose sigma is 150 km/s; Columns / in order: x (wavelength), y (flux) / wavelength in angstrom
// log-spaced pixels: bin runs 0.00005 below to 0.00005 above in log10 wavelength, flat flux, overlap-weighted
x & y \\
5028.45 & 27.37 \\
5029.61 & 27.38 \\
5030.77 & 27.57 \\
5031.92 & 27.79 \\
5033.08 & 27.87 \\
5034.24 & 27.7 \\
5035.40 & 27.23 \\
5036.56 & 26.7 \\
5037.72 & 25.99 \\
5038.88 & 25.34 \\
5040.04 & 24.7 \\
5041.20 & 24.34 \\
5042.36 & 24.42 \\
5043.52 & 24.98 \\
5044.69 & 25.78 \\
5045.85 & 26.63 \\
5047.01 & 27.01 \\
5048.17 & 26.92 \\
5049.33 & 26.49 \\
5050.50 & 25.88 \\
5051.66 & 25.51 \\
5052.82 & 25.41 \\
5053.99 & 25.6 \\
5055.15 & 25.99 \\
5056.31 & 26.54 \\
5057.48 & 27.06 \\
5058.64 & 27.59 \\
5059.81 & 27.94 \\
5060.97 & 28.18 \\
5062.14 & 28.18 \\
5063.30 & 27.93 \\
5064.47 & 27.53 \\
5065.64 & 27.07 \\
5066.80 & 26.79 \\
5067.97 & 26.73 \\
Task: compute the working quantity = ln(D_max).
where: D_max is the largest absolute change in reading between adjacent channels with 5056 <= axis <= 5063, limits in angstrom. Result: -0.6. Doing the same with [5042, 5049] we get -0.2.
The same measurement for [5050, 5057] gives -0.6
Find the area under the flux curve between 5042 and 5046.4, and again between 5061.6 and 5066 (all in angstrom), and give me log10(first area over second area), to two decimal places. -0.04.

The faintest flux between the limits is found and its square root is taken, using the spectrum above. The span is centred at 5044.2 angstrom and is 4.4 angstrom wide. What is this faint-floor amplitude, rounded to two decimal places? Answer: 4.94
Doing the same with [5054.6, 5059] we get 5.10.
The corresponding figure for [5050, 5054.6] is 5.04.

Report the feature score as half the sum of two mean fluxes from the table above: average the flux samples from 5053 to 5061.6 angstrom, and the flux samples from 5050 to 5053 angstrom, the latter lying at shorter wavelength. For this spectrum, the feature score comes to 26.3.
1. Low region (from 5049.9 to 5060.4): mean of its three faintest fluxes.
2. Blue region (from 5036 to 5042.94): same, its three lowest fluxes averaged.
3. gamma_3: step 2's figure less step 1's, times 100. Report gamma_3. -102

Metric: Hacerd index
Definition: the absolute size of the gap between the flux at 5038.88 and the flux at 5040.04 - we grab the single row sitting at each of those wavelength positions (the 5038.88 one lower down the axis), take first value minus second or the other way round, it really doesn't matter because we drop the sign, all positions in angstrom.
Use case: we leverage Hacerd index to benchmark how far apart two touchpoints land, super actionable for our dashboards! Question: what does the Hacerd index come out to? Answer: 0.64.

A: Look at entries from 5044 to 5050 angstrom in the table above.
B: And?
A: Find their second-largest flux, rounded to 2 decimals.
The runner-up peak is 26.92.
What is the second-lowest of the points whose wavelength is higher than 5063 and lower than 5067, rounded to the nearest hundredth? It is 27.07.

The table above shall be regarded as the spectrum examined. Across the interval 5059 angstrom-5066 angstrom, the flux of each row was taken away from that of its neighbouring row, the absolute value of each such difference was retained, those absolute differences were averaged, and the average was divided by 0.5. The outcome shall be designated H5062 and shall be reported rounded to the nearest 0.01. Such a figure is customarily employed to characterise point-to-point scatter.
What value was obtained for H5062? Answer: 0.54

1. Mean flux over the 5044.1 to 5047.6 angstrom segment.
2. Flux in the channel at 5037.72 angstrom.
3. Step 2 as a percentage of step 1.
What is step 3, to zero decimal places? 98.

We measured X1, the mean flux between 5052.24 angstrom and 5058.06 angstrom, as 26.1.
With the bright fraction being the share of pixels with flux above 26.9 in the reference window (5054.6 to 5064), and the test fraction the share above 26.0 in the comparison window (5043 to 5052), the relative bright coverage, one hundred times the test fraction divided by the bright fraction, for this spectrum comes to 67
